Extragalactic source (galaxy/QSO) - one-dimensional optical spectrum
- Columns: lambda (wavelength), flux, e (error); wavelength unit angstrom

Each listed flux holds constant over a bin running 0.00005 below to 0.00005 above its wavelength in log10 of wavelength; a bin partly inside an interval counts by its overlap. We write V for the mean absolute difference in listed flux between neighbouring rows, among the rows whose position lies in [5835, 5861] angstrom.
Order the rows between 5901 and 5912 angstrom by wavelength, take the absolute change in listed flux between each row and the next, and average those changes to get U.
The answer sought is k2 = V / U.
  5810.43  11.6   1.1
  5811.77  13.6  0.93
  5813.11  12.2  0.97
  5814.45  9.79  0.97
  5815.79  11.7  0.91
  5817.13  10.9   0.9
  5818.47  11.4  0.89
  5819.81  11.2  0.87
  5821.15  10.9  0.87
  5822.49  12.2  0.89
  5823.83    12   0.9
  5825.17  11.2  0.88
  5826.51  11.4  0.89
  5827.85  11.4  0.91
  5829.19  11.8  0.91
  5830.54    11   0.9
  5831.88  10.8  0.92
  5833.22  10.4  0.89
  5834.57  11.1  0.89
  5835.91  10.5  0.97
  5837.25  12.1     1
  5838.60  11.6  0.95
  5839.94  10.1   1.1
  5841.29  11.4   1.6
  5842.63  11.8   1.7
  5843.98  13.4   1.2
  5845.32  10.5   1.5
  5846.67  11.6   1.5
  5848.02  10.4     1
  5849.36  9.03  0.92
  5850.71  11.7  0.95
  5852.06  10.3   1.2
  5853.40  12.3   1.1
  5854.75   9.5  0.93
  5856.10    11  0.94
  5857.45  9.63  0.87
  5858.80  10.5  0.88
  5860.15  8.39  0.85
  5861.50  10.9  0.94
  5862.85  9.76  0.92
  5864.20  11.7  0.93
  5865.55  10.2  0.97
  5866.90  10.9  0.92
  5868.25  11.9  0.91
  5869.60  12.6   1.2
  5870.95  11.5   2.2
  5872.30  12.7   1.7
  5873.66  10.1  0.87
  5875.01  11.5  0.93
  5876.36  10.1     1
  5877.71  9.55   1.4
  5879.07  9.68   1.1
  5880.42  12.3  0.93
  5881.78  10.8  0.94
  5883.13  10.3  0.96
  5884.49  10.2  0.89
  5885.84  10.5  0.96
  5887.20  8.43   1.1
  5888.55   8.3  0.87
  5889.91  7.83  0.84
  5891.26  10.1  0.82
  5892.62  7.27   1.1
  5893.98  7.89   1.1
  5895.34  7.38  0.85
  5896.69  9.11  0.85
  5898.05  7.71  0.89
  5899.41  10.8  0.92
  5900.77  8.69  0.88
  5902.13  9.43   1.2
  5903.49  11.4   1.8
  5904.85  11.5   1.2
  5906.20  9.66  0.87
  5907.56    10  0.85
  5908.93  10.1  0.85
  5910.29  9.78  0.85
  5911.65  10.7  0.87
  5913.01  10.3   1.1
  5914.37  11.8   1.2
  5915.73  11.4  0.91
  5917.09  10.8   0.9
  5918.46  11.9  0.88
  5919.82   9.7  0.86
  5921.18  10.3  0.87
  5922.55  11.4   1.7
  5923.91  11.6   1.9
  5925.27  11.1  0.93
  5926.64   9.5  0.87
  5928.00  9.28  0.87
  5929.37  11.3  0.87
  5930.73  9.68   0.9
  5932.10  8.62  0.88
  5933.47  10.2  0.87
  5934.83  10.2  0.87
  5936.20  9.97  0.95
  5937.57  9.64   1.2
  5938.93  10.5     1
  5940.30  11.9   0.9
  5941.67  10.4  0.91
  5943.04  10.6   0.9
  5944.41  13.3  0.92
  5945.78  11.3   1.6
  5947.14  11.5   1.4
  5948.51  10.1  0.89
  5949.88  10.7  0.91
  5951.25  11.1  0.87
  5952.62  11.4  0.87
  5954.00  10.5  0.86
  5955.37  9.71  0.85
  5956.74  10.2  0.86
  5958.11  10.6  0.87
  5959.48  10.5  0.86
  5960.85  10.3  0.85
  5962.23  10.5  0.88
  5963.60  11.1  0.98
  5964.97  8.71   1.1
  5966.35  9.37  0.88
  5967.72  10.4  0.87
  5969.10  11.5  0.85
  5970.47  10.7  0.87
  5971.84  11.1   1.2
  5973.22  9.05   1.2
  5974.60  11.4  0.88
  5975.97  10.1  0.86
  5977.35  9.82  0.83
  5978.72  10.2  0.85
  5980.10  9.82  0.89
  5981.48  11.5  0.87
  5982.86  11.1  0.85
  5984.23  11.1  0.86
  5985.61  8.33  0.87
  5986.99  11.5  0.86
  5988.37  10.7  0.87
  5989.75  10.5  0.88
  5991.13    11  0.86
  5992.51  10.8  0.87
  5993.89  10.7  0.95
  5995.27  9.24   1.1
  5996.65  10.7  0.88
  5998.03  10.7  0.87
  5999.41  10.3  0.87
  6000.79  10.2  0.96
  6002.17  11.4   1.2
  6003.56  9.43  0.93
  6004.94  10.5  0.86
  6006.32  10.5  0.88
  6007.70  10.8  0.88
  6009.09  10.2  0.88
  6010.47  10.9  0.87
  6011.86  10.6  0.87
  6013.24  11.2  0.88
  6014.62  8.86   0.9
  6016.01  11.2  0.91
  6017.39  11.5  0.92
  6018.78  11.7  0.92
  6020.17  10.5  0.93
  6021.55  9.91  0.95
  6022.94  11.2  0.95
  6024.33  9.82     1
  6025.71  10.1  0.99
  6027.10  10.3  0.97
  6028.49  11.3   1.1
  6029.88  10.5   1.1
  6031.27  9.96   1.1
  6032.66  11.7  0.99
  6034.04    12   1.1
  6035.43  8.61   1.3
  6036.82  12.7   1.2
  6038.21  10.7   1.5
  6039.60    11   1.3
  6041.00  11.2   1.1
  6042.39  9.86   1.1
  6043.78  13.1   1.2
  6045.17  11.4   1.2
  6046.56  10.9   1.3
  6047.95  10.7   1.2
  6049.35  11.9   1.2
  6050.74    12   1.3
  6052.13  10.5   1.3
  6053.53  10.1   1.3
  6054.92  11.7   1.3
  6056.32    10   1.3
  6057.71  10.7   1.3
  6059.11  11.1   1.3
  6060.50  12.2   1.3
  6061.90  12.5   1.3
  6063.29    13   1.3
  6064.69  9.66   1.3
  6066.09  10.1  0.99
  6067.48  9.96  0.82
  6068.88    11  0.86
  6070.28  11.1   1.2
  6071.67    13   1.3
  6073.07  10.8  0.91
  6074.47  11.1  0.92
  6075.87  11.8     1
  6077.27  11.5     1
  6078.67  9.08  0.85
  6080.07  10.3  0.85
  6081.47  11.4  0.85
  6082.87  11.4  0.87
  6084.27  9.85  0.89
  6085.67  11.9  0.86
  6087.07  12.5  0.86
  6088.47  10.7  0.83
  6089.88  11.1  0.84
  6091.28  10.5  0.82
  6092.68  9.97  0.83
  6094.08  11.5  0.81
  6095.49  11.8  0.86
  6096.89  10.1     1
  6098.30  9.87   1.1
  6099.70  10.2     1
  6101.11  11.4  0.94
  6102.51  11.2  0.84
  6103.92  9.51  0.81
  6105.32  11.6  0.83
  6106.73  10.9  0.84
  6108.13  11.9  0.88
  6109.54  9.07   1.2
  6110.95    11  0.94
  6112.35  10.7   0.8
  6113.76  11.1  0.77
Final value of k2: 2.0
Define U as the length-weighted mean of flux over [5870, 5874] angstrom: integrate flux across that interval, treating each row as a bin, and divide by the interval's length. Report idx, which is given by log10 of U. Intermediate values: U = 11.6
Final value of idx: 1.06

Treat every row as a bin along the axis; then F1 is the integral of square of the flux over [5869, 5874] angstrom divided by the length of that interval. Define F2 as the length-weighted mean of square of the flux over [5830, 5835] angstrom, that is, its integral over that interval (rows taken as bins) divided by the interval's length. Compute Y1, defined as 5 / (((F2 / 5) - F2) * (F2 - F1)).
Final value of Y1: 0.0023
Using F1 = 141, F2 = 117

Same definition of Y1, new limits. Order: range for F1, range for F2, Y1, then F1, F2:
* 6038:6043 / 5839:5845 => -0.0021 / 115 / 136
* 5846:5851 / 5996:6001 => 0.0174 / 114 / 110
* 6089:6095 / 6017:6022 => -0.0194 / 117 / 120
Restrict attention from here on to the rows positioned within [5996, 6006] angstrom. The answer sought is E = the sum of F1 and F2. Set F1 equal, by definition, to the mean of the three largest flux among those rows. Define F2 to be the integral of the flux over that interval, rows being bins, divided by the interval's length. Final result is 21.4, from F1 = 10.9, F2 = 10.5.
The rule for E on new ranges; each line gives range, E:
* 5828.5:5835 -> 22.3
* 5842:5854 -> 23.7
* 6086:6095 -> 22.8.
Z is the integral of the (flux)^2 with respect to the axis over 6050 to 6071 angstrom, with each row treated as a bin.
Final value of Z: 2584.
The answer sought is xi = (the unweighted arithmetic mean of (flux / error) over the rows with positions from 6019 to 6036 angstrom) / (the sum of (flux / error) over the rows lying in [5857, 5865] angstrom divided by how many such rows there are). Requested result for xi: 0.90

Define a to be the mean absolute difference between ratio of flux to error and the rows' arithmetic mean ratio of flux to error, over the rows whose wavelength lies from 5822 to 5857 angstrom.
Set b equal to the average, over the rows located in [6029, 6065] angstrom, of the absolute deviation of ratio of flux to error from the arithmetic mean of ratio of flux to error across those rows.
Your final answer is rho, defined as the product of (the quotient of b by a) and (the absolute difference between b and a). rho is 0.40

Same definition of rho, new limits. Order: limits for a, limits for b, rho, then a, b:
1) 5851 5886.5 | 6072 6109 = 0.20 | 1.37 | 1.13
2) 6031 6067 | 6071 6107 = 0.18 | 1.01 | 1.16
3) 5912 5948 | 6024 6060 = 0.38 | 1.63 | 1.03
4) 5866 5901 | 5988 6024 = 0.45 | 1.79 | 0.88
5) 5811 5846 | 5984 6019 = 0.33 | 1.48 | 0.98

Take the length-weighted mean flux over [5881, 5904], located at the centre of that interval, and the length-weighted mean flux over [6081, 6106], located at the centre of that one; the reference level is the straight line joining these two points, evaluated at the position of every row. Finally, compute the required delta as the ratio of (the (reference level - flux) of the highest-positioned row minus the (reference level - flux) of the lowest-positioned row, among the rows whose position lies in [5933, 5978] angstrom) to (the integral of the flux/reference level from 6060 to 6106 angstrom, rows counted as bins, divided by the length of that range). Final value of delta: 0.75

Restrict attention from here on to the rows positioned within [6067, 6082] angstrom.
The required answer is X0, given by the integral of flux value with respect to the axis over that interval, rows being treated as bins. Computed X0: 165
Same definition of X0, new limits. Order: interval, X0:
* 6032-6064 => 361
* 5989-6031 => 443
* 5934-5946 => 130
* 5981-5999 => 191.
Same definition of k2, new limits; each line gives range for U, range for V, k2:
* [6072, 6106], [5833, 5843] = 0.9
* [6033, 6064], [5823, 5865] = 1.0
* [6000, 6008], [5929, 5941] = 1.0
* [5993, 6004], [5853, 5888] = 1.4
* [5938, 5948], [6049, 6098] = 0.8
